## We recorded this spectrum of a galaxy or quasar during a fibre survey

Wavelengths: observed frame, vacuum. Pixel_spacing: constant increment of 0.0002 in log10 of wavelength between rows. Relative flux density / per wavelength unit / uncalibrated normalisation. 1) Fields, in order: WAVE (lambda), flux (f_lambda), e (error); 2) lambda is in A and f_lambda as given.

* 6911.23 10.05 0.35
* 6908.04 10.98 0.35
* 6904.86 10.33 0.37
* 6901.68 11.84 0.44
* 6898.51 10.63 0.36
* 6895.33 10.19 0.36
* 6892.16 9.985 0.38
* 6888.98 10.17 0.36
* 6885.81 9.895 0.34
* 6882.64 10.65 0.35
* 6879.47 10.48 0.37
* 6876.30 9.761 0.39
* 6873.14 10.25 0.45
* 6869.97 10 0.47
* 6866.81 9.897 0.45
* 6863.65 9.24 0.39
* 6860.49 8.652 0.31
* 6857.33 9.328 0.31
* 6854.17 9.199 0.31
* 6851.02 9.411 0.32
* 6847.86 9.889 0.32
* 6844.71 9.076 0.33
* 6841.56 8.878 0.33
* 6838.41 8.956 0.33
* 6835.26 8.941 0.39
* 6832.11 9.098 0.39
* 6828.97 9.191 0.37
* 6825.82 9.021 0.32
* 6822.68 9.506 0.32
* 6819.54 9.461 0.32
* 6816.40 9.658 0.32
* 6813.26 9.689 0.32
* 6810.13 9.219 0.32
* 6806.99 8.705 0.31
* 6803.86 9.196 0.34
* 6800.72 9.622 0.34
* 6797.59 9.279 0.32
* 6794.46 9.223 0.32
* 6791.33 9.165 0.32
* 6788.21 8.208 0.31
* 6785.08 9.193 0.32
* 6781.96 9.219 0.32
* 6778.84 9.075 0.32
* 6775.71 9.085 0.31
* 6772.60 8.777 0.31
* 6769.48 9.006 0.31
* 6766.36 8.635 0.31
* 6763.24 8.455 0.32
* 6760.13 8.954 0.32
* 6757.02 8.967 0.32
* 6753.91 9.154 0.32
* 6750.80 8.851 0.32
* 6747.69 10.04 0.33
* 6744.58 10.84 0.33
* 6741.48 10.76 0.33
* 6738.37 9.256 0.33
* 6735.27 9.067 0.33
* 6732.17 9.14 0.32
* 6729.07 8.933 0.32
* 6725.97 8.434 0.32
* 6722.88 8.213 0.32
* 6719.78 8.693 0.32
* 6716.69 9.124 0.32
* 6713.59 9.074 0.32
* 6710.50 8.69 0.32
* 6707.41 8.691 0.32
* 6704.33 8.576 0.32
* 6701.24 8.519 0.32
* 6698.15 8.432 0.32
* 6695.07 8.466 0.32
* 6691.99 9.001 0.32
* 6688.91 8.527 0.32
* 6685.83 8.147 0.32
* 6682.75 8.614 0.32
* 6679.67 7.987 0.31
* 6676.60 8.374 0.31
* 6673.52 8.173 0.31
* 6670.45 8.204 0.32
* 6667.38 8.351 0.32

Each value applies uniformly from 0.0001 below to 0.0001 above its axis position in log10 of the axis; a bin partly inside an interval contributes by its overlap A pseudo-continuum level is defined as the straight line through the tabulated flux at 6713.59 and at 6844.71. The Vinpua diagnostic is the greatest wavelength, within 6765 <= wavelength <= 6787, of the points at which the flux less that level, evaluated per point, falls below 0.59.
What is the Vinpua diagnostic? 6785.08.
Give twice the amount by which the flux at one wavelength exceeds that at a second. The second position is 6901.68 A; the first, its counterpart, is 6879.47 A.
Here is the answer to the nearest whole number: -3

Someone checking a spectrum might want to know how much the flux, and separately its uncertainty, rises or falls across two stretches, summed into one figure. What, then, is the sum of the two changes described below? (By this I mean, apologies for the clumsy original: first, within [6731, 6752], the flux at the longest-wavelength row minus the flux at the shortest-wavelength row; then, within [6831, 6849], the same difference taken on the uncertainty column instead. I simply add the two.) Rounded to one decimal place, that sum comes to -0.4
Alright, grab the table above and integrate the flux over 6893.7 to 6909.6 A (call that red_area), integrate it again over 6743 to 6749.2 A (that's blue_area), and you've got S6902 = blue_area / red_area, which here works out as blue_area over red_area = 0.38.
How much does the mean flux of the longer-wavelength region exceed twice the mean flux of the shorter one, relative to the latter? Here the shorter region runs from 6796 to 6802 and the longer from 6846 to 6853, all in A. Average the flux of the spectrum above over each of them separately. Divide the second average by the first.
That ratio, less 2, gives -0.98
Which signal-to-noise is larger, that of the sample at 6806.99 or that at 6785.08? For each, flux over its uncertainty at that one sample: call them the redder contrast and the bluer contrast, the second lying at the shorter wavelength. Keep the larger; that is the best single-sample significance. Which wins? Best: 28.7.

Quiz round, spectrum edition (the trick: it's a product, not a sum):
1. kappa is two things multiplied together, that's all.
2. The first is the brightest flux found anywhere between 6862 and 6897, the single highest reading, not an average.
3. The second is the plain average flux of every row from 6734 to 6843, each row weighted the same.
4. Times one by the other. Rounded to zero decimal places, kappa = 98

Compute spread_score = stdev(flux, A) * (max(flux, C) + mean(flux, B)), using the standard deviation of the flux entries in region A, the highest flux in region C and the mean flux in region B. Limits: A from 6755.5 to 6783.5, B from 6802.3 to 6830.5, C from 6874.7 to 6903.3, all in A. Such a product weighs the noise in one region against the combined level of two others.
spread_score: 5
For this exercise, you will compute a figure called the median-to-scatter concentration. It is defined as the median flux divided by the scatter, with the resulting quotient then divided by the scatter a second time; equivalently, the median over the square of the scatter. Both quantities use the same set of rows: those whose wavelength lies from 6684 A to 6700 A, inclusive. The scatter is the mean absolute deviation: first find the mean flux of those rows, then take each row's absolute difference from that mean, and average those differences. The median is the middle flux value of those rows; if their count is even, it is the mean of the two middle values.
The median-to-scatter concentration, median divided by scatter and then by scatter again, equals 213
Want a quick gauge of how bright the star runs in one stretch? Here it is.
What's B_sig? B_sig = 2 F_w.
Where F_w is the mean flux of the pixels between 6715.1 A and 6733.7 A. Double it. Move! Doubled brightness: 17.5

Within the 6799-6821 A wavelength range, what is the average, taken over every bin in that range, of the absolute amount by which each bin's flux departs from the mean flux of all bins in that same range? 0.278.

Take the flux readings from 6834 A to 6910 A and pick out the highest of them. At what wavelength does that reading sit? 6901.68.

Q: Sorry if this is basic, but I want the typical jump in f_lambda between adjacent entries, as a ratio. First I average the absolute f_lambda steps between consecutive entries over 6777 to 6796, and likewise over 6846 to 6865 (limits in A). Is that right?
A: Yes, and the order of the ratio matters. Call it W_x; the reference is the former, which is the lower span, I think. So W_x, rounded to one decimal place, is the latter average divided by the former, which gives 1.0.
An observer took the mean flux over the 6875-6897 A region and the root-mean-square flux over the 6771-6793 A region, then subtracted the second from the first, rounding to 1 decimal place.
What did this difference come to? 1.2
